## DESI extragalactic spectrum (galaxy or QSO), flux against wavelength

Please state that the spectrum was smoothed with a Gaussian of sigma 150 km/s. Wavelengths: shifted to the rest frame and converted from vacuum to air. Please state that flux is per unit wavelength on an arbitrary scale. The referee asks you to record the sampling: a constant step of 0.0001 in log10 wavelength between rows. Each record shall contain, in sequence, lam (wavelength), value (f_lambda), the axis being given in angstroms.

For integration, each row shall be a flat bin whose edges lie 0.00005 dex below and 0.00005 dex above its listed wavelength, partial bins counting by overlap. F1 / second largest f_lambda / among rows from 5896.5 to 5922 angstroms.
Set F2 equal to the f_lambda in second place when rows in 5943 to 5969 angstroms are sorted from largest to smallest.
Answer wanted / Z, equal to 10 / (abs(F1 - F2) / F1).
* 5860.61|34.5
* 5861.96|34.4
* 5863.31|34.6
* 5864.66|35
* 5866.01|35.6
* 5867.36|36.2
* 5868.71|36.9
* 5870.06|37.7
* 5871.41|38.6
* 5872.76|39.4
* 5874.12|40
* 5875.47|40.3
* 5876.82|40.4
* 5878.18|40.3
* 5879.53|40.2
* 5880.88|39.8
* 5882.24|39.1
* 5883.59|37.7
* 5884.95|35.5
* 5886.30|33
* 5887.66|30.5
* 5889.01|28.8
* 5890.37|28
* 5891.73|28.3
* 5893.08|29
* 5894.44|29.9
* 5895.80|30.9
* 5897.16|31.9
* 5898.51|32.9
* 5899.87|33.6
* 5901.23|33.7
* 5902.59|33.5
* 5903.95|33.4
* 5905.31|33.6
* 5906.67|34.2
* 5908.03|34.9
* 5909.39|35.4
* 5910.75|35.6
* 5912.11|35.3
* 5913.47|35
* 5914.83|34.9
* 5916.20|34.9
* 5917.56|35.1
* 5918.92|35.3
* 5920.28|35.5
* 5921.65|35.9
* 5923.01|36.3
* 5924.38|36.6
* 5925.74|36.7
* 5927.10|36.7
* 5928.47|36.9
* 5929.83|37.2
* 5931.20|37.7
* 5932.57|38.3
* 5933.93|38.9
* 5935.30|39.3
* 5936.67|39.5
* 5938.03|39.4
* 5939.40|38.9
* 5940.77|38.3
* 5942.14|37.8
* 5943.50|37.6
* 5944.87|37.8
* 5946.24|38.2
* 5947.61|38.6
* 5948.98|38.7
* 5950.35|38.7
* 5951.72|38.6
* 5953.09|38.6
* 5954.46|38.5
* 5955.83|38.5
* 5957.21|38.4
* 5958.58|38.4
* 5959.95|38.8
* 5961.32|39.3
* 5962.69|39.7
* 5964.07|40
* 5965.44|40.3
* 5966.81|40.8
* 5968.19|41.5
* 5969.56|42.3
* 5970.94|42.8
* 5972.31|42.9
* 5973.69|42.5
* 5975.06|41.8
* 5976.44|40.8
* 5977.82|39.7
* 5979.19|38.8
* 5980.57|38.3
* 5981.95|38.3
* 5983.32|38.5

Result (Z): 68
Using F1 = 35.6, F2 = 40.8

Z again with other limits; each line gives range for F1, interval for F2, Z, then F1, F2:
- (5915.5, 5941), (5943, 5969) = 281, 39.4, 40.8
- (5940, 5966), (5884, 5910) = 87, 40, 35.4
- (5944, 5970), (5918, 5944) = 198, 41.5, 39.4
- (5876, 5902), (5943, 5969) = 806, 40.3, 40.8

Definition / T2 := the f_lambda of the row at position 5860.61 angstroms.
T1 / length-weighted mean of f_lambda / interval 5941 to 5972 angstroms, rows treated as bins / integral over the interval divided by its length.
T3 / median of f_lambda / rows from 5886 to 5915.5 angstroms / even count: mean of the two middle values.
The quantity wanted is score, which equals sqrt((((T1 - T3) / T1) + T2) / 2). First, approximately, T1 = 39.3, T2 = 34.5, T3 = 33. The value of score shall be 4.2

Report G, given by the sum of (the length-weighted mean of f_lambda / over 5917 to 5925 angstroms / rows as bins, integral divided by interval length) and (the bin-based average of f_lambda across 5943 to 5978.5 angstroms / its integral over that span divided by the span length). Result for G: 75.5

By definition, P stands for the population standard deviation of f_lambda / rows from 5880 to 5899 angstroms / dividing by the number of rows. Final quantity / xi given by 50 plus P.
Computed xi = 53.9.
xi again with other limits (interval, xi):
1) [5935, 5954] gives 50.6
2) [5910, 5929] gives 50.7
